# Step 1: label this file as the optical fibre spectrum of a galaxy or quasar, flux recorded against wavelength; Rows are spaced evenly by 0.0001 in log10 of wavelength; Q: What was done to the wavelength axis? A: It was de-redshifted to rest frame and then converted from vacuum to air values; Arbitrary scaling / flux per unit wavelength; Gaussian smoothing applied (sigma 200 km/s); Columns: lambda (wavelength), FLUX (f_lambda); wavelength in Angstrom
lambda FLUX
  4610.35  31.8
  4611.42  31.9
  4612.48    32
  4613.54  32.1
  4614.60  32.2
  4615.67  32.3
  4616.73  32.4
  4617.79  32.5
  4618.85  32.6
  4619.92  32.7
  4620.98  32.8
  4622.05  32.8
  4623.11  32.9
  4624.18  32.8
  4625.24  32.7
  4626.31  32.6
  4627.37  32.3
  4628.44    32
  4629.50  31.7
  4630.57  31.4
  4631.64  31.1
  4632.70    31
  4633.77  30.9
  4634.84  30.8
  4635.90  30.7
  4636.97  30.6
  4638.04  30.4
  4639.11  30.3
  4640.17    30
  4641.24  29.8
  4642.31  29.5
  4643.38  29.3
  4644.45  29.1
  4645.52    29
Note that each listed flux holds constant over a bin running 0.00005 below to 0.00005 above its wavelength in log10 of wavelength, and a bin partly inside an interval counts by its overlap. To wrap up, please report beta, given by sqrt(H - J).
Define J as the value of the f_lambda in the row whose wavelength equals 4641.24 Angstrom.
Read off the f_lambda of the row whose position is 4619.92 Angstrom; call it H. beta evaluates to 1.70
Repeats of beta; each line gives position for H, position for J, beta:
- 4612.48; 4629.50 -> 0.55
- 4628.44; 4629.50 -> 0.55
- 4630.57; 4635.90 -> 0.84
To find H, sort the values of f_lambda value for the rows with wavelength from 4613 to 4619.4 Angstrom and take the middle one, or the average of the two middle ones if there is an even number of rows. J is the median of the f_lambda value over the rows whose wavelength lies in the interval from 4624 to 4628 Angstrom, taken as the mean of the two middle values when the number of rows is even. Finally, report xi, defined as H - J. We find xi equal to -0.3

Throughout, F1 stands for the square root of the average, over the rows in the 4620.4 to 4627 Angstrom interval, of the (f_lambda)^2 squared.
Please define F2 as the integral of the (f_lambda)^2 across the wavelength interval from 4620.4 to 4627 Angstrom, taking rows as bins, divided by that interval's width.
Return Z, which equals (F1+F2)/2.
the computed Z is 1073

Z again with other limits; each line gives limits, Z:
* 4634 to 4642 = 923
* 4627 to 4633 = 998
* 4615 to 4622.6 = 1062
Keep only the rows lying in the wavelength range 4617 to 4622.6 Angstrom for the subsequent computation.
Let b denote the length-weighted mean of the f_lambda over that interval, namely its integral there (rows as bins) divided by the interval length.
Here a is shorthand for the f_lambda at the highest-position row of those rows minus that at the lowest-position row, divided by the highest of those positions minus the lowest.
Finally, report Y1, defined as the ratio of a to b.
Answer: 0.0022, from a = 0.07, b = 32.7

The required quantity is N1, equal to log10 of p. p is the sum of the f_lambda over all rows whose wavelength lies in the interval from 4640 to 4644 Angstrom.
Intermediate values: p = 118.6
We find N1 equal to 2.07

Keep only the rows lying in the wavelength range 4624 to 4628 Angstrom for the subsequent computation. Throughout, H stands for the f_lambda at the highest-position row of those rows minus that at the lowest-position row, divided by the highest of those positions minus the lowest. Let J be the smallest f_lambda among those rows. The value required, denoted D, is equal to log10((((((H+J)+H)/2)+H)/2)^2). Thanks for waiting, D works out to 1.80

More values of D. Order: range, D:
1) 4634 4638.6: 1.75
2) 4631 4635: 1.76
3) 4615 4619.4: 1.82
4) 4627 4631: 1.76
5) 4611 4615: 1.81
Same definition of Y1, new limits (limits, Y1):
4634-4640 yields -0.0038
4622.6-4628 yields -0.0043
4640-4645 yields -0.0071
